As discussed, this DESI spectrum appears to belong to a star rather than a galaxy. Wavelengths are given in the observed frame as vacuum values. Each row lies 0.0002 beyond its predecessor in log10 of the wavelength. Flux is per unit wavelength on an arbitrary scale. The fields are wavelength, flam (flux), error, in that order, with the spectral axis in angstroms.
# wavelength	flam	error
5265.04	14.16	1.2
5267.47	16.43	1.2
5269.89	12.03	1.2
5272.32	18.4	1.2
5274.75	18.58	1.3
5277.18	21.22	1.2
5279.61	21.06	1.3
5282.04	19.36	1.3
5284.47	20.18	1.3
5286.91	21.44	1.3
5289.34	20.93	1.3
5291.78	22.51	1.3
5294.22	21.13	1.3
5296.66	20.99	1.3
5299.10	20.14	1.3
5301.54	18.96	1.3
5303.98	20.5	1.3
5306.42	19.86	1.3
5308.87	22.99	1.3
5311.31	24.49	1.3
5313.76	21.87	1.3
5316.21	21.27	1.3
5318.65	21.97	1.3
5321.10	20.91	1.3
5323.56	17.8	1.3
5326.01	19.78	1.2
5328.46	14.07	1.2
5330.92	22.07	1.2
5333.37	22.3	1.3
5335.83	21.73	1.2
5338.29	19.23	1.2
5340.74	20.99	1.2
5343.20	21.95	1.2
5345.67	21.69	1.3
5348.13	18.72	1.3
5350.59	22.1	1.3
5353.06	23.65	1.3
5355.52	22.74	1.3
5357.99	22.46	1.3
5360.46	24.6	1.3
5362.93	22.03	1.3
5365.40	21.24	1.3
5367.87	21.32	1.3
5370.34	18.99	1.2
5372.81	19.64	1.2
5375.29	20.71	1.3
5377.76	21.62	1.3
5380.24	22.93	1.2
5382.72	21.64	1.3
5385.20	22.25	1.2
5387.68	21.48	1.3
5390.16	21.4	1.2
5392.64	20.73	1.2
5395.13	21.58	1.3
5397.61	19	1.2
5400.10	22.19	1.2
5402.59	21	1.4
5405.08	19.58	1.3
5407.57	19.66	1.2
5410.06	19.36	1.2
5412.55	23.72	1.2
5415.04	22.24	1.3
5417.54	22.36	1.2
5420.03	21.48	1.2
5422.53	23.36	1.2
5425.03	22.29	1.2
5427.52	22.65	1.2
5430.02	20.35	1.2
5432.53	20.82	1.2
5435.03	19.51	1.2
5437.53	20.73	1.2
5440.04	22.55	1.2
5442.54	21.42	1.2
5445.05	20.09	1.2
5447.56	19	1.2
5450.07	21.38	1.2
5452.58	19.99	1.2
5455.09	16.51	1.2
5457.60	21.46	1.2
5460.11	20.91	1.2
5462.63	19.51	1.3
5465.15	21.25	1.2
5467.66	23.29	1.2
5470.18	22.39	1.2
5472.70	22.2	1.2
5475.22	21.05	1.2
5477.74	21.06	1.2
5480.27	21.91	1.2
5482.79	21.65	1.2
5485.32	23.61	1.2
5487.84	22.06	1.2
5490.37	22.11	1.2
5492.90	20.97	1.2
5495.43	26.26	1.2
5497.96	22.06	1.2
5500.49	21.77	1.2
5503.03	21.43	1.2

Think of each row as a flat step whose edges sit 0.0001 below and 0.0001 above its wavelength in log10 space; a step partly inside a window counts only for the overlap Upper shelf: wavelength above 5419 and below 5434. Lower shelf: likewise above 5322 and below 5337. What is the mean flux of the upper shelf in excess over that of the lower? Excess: 2.2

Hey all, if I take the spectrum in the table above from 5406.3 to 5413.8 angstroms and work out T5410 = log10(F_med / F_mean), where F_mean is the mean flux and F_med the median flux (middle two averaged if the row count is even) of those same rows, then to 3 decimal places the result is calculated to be -0.027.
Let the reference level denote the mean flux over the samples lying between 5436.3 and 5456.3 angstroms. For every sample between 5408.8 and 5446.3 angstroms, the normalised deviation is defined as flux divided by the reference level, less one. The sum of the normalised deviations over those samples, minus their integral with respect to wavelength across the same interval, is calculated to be -1.5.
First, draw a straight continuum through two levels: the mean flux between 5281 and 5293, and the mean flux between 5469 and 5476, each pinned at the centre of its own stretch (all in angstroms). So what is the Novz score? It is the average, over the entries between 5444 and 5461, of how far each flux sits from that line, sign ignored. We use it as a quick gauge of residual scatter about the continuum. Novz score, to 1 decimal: 1.9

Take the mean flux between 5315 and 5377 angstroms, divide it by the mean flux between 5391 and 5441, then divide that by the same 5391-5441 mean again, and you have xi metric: 0.0464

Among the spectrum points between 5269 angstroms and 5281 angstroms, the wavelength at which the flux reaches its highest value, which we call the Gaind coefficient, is 5277.18 angstroms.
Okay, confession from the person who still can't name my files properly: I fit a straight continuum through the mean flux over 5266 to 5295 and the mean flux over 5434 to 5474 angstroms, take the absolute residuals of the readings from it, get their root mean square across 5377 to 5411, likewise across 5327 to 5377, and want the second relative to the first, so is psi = 1.7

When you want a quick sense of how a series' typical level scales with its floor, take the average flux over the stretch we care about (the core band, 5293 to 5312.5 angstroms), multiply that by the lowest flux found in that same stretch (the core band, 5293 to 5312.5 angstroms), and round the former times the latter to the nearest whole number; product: 401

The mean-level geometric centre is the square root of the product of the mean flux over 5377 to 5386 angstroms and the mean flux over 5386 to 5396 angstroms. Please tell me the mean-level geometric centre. 21.7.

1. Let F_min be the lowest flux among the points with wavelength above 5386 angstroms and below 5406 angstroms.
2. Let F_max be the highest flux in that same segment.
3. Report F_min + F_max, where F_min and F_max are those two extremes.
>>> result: 41.2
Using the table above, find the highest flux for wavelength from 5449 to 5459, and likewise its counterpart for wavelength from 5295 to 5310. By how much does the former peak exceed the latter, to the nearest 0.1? -1.5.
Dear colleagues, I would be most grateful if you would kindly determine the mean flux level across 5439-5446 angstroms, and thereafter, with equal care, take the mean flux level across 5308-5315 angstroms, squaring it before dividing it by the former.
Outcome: 25.0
